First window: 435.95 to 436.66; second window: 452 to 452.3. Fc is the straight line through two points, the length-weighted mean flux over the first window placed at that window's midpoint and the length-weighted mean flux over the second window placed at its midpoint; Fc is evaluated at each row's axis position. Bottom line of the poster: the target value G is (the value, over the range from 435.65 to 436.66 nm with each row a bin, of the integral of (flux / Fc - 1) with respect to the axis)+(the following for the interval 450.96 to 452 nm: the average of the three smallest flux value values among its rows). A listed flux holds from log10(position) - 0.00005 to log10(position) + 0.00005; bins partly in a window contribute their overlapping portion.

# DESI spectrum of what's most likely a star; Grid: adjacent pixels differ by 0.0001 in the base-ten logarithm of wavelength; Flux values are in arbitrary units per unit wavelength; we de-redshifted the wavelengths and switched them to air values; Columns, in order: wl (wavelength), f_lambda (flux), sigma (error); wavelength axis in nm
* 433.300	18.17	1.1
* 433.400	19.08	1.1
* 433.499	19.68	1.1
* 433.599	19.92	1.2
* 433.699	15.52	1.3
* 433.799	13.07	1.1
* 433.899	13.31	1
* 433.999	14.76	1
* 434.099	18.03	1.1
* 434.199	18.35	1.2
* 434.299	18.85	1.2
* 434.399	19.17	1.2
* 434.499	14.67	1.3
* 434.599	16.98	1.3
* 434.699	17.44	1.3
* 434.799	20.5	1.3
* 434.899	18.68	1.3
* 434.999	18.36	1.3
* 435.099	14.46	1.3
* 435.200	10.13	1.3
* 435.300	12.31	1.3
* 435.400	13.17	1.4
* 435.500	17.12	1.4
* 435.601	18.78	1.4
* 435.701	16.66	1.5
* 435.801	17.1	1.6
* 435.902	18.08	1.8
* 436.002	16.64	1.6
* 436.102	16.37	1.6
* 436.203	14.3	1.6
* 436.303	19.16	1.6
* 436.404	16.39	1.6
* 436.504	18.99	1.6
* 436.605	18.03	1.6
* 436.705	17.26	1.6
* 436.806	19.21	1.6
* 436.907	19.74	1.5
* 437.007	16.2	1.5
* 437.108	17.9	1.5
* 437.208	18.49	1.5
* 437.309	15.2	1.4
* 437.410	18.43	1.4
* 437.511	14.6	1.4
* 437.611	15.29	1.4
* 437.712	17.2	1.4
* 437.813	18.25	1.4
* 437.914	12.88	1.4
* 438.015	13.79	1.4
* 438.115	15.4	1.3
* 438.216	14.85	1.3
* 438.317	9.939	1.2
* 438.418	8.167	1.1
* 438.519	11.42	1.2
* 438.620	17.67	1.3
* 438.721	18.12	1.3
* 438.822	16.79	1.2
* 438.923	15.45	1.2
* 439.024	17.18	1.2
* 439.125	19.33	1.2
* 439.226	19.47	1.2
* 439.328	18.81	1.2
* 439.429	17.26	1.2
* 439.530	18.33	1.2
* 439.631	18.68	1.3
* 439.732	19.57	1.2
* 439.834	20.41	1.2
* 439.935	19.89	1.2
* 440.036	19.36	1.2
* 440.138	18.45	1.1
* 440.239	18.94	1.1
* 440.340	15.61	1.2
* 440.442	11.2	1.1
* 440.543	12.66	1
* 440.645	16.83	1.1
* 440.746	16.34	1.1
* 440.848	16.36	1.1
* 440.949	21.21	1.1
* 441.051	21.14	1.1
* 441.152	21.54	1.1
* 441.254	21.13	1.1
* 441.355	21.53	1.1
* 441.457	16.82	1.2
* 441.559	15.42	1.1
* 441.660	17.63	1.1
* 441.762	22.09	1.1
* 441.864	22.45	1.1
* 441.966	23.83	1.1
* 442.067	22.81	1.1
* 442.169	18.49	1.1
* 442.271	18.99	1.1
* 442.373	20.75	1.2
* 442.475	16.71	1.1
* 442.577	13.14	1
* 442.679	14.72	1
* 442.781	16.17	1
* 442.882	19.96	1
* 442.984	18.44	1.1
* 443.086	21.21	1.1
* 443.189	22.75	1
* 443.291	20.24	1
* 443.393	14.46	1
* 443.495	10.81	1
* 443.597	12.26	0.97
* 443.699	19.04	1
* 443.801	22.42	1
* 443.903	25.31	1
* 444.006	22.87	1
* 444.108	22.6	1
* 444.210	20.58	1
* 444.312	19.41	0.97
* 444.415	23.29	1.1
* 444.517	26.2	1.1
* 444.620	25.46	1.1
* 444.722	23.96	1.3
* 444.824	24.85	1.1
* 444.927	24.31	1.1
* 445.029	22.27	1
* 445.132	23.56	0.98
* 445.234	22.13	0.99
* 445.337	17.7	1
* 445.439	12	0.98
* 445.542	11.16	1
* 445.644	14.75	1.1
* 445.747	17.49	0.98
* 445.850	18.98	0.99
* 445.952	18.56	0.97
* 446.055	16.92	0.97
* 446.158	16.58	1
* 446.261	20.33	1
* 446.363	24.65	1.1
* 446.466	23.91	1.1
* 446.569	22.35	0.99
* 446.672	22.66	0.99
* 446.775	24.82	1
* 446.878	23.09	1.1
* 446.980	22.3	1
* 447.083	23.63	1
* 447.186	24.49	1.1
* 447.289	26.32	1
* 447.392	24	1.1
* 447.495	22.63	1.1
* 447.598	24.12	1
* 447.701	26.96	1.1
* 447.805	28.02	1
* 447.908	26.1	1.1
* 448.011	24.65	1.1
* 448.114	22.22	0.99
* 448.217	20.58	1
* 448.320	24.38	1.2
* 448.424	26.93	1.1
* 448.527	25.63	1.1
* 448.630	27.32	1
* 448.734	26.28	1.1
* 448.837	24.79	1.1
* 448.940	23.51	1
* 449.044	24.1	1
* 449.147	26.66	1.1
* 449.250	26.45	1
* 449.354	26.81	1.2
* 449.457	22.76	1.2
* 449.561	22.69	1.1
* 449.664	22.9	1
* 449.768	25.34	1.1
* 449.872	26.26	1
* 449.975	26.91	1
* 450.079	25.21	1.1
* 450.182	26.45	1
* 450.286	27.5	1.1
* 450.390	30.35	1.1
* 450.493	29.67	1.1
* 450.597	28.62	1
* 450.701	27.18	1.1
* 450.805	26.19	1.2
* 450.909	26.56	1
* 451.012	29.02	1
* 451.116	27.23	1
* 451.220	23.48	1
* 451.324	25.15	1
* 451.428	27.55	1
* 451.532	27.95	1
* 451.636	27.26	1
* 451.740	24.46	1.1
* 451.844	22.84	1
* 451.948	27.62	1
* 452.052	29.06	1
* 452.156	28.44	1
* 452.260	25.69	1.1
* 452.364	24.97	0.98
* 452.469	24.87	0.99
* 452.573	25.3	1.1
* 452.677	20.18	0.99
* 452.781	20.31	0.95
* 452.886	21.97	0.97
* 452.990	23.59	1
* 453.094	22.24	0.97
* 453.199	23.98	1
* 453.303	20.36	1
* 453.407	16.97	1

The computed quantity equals 24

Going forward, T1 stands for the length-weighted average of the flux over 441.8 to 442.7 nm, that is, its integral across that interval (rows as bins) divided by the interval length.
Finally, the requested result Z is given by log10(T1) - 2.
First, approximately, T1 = 19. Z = -0.72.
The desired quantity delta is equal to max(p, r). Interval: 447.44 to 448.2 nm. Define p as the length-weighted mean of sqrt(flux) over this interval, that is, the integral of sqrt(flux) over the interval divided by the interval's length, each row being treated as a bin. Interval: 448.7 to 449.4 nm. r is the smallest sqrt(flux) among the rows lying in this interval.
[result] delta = 5.0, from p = 5.0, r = 4.8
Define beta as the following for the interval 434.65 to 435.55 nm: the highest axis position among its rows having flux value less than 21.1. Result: 435.500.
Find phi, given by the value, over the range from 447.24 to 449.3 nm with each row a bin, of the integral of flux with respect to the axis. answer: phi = 52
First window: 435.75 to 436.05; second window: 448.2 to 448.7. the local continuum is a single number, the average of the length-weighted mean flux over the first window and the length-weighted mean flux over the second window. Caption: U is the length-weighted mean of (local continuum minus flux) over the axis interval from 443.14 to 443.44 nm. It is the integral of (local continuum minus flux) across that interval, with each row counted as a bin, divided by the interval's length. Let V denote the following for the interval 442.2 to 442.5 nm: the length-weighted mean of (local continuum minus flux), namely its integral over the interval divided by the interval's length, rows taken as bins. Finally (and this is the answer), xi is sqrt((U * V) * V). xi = 3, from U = 2.1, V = 2.3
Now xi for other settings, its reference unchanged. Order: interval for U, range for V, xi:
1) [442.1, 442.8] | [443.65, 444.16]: 2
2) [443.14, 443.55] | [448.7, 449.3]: 8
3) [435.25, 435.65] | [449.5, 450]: 8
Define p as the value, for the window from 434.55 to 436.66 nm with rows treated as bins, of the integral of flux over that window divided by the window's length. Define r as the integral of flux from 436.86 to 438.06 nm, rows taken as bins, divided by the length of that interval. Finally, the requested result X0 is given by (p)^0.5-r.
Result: -12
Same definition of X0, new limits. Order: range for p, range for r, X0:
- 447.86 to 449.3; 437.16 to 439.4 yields -11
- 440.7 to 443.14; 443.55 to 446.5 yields -16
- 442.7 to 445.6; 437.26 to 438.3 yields -11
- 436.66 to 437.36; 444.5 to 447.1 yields -17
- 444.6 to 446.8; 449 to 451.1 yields -22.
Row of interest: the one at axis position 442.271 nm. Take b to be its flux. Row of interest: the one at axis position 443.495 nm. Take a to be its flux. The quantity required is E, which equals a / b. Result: 0.57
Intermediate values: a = 10.81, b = 18.99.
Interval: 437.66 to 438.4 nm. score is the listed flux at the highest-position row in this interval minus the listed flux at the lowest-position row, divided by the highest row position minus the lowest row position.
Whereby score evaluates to -12.0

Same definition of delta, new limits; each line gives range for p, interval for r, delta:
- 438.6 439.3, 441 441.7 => 4.2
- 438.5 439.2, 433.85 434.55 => 4.1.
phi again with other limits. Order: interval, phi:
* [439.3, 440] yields 13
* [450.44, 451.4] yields 26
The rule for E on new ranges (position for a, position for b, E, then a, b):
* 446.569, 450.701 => 0.82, 22.35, 27.18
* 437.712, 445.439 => 1.43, 17.2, 12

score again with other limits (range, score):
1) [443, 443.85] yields 1.7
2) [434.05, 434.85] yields 3.5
